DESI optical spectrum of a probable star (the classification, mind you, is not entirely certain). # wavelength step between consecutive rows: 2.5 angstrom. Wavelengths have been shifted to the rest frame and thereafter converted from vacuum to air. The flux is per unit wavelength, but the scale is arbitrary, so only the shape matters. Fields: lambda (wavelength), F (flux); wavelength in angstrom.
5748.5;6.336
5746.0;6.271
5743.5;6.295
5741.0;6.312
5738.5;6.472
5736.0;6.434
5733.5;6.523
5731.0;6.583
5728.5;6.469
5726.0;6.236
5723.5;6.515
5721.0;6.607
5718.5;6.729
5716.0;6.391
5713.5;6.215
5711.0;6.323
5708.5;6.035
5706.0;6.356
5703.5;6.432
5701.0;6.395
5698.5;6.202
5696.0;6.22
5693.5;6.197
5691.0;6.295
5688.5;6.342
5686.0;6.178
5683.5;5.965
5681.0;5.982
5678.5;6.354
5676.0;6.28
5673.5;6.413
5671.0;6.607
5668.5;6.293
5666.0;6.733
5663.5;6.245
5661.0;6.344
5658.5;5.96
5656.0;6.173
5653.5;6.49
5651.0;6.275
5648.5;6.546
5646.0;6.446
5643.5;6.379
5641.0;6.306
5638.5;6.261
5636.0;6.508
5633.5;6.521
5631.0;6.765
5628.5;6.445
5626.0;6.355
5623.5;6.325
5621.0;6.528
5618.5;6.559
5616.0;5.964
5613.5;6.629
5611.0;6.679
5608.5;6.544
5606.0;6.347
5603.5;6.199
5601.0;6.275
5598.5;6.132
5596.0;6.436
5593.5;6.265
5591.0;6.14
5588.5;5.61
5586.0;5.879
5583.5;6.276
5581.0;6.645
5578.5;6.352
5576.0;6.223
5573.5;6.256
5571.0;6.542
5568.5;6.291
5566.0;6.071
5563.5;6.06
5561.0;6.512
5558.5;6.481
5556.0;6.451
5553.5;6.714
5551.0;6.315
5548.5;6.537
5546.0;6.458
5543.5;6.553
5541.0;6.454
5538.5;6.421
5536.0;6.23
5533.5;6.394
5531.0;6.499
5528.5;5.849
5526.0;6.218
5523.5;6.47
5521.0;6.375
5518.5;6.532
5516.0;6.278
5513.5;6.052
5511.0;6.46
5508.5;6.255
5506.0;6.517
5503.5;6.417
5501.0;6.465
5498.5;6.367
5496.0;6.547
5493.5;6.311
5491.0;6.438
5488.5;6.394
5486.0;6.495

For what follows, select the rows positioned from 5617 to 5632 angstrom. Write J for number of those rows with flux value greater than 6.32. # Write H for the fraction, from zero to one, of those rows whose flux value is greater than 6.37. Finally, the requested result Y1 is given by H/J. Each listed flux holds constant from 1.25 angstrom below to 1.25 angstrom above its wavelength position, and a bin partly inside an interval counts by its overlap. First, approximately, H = 0.67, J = 6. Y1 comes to 0.111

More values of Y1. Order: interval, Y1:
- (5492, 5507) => 0.133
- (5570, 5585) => 0.111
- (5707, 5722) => 0.125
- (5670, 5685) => 0.111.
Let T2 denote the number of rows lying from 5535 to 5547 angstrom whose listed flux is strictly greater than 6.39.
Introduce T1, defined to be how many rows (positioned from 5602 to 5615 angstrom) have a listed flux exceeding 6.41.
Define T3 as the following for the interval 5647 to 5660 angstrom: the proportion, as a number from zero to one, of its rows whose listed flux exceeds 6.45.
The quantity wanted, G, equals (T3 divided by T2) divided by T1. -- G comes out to 0.03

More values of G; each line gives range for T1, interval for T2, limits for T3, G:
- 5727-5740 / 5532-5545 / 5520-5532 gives 0.02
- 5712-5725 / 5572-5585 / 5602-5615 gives 0.20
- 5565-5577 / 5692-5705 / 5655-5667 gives 0.10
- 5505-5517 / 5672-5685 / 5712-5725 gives 0.30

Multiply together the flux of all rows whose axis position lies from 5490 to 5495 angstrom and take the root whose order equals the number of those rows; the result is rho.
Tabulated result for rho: 6.37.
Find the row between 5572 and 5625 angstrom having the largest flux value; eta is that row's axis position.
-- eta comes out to 5611.0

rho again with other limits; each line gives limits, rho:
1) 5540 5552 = 6.46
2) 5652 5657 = 6.33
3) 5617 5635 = 6.50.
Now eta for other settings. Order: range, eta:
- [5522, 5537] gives 5531.0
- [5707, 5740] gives 5718.5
